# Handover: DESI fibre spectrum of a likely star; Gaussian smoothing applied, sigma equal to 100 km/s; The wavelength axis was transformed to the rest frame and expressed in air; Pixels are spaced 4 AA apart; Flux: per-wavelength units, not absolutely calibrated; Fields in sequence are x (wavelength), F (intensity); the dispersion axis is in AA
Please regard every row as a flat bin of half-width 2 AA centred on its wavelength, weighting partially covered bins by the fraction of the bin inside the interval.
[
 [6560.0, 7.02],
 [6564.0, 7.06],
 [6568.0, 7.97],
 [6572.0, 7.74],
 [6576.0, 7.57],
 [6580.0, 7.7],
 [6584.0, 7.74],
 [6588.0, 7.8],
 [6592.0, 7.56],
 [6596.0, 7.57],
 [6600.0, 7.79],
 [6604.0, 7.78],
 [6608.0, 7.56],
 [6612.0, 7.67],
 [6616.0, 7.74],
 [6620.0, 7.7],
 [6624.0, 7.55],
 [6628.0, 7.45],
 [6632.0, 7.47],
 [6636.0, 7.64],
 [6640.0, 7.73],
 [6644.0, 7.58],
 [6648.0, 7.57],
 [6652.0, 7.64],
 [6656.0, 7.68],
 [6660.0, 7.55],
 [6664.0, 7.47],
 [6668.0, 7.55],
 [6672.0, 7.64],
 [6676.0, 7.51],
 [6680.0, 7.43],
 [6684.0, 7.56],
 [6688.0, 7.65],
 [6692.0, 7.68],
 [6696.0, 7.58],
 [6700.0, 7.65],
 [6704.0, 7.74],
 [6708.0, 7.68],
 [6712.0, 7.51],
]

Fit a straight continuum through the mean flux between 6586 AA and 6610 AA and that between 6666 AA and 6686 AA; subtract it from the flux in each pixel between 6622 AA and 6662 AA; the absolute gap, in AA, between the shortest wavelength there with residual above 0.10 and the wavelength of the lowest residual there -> 12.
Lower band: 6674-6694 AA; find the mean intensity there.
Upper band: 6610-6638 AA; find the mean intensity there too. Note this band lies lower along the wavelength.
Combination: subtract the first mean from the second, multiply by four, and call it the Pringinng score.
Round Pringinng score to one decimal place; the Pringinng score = 0.1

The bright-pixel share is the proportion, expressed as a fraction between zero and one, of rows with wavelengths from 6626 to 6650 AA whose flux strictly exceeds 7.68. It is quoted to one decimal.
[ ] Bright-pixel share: 0.2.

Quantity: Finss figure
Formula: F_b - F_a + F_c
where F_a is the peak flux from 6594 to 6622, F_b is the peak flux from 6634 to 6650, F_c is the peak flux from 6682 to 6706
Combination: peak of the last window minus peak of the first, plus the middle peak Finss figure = 7.680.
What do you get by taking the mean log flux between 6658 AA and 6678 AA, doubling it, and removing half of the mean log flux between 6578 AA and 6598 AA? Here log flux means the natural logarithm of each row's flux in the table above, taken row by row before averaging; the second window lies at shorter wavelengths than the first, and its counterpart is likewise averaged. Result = 3.02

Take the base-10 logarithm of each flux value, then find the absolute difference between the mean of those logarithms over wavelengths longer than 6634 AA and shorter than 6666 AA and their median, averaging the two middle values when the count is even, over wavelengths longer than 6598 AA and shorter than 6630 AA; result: 0.0044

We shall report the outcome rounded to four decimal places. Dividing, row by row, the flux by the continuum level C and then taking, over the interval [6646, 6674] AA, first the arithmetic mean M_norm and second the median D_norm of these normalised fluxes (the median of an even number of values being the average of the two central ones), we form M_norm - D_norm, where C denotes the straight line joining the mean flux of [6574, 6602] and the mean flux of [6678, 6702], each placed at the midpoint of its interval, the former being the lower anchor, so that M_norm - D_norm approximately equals 0.0034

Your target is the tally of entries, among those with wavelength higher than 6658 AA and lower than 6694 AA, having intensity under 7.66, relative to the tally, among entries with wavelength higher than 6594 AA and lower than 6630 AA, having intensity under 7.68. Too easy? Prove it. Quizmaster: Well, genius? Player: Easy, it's 1.6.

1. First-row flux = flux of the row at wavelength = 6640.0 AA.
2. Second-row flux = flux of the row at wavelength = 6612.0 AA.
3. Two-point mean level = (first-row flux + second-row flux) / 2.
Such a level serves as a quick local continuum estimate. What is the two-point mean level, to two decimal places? 7.70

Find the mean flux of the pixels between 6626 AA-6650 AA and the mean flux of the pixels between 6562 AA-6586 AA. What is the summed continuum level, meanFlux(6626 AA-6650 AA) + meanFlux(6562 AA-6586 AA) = 15.2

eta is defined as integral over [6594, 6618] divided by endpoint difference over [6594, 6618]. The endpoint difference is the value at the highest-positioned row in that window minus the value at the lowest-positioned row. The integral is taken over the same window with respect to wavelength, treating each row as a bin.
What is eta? 1085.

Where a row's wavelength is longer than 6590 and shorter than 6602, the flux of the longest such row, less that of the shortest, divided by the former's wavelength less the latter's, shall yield 0.029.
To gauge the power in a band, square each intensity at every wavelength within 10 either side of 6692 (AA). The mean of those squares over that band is 58.1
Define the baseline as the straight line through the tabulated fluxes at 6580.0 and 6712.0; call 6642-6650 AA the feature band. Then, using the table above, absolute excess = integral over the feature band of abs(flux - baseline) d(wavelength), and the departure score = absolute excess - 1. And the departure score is -0.76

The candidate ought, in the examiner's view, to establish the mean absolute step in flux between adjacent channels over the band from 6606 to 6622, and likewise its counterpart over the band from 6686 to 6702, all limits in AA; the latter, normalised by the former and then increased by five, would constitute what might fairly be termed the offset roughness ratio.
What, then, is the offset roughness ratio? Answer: 5.9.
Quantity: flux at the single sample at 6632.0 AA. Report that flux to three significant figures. 7.47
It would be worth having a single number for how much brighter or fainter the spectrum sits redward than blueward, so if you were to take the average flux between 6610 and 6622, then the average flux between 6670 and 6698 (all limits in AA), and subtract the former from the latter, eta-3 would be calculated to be -0.12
